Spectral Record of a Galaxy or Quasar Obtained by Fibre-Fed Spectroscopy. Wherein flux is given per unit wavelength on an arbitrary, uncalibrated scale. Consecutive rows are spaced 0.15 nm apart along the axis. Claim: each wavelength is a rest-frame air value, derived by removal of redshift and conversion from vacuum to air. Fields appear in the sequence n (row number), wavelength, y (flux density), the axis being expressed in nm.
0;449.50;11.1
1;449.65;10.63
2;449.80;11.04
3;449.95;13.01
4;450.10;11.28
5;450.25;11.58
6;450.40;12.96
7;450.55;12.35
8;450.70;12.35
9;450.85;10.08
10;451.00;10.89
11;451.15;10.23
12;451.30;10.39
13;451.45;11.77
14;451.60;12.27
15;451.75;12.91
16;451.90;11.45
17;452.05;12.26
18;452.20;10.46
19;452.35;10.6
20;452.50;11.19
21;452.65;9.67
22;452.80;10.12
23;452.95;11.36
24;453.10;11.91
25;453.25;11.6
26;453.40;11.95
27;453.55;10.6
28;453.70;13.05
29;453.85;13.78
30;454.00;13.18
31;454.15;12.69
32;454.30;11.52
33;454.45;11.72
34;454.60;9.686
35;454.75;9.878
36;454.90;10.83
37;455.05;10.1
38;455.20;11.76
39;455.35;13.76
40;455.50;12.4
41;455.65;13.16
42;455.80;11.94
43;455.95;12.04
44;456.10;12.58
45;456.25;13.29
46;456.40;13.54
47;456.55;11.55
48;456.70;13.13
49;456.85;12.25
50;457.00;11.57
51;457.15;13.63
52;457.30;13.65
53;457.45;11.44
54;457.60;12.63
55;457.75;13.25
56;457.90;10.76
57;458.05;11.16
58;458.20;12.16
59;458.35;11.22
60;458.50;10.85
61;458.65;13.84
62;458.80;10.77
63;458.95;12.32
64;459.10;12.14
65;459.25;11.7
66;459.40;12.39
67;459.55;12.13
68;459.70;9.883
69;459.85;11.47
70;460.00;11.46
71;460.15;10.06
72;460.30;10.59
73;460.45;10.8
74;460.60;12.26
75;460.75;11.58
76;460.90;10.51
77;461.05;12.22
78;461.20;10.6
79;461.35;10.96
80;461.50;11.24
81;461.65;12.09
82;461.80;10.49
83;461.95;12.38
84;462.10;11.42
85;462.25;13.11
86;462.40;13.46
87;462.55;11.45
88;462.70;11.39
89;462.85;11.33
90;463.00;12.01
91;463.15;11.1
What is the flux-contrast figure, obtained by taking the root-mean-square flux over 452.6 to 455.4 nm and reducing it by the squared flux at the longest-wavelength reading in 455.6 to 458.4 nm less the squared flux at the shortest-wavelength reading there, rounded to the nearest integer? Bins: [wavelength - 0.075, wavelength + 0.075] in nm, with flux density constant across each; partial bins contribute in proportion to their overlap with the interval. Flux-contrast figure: 59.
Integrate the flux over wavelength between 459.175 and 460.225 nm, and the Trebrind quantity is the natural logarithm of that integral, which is 2.47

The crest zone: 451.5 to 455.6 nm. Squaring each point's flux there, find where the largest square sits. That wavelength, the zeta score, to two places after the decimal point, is 453.85 nm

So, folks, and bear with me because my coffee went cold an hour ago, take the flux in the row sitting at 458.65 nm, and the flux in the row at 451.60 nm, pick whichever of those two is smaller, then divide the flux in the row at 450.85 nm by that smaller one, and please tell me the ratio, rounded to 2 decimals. 0.82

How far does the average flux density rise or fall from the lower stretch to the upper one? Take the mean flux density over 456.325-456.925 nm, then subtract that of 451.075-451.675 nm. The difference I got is 1.5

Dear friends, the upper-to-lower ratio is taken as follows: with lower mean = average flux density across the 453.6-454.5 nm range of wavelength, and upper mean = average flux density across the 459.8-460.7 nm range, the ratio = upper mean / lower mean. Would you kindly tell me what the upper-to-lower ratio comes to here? 0.88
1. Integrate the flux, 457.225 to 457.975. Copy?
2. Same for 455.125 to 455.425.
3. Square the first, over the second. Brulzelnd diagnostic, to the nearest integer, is 22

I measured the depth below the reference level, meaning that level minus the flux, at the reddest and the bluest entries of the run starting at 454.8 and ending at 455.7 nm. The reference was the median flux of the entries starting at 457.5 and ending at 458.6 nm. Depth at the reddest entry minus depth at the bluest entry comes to -2.3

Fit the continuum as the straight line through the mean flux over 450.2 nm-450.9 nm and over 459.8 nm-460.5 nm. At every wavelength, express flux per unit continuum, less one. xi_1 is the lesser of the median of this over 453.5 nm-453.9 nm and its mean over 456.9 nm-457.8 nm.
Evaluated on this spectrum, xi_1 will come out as 0.13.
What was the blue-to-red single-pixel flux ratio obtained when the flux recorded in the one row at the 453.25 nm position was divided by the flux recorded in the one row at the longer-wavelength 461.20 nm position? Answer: 1.09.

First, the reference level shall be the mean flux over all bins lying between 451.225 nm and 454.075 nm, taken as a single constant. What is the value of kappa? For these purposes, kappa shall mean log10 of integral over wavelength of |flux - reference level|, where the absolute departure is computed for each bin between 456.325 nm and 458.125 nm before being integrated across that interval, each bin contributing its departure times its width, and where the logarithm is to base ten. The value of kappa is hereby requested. 0.269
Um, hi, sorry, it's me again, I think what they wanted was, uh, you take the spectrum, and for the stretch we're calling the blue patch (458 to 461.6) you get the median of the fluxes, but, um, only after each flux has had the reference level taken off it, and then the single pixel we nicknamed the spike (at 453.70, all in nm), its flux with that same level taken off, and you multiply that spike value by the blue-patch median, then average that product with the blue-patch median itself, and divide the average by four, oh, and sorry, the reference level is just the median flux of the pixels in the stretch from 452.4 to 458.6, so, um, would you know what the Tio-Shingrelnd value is -0.15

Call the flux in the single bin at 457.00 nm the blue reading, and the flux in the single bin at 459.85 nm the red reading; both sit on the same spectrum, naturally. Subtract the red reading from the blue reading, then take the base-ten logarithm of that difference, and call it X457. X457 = -1.0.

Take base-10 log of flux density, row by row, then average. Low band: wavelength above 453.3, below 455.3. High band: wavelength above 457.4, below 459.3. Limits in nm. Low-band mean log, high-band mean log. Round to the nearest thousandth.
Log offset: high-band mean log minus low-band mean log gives 0.011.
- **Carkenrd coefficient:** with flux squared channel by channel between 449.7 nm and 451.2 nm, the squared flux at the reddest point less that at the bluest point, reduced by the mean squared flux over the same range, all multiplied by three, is -457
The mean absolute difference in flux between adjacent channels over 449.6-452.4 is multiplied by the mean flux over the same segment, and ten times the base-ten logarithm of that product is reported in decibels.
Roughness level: 10.4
